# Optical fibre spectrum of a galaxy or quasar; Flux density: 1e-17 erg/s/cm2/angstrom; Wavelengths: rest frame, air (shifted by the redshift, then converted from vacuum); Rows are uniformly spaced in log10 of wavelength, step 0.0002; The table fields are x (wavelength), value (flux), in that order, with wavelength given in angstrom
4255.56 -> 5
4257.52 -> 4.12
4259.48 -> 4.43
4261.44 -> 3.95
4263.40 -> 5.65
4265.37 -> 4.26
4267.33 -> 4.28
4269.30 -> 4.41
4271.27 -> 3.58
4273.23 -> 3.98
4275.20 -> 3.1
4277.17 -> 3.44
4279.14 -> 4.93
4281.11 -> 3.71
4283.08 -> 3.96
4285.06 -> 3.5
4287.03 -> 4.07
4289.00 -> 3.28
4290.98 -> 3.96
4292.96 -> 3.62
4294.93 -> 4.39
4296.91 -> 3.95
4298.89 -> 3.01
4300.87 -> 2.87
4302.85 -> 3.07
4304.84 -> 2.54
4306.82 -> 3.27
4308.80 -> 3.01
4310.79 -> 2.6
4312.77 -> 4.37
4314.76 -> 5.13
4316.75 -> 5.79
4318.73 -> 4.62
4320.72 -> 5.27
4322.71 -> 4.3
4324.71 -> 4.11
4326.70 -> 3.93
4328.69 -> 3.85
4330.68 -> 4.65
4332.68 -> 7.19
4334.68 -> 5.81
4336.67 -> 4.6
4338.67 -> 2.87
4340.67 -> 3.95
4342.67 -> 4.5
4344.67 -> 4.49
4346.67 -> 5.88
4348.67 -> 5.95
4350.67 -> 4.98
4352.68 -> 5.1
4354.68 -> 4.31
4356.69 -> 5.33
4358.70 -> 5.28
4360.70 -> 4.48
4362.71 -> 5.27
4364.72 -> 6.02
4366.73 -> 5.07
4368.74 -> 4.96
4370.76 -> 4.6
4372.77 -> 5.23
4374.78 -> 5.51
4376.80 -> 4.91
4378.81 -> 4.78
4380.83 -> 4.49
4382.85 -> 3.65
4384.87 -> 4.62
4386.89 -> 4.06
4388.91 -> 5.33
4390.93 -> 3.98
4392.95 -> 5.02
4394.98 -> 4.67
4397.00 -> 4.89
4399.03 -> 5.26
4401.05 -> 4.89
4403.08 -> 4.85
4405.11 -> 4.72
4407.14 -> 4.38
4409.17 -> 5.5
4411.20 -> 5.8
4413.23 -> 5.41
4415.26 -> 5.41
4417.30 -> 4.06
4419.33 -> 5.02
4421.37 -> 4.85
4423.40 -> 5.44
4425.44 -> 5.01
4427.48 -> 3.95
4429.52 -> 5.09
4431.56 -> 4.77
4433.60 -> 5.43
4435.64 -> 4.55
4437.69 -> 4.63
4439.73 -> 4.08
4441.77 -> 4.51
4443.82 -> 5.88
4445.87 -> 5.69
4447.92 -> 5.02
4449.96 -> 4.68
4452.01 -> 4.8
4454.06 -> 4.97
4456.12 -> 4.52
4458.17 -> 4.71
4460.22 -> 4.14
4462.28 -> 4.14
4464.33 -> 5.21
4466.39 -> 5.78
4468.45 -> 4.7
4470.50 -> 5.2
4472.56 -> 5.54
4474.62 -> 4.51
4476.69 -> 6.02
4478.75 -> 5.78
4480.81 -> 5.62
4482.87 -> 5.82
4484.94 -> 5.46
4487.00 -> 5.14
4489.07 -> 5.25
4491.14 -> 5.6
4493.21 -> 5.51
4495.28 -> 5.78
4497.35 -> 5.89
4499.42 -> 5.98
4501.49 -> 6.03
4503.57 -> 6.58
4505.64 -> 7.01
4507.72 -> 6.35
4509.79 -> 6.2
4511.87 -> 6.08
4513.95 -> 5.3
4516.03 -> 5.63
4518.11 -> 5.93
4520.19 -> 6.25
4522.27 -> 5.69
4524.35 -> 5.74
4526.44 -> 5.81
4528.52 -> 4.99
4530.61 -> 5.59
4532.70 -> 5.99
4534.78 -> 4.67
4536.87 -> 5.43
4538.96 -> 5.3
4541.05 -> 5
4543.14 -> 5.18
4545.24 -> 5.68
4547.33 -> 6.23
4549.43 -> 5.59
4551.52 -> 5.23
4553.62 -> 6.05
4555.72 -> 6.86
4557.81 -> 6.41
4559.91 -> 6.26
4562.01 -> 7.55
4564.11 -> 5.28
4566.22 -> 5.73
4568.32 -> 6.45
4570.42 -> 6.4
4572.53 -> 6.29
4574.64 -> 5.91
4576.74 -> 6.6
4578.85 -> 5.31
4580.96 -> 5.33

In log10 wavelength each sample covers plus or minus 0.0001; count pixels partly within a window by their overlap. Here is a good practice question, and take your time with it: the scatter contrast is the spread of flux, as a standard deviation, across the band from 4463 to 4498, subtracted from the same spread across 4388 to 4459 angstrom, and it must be 0.1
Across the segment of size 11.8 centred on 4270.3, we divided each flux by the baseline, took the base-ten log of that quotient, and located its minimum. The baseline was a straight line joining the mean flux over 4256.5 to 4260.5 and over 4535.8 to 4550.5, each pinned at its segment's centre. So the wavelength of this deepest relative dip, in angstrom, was 4275.20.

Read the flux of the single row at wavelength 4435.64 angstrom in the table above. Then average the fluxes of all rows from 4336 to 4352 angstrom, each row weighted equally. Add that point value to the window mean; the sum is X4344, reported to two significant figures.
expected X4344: 9.2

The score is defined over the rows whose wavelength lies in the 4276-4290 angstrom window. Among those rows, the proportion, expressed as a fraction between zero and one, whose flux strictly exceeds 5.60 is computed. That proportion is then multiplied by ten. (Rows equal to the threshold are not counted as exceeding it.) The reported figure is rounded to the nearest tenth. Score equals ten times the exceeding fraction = 0.0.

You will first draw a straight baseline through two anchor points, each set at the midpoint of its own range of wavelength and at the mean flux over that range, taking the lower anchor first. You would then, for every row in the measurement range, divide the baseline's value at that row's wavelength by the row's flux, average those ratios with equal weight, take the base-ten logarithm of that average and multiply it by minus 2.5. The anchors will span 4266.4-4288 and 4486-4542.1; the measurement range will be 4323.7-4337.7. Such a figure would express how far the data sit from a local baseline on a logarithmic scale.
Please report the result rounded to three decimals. 0.084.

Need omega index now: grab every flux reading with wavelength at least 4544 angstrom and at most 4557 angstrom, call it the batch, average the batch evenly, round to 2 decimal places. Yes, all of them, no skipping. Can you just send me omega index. 5.94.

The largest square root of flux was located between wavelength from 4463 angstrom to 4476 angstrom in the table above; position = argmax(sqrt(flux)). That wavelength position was 4466.39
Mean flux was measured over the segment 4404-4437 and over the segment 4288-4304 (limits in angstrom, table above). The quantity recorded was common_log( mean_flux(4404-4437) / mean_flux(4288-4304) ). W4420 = 0.15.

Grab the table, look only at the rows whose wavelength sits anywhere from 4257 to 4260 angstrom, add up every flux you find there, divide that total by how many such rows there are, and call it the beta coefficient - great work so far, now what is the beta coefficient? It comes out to 4.3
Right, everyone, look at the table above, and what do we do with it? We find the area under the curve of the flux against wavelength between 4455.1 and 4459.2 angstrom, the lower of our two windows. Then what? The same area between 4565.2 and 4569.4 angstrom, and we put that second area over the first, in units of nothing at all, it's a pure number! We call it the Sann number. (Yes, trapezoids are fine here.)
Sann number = 1.35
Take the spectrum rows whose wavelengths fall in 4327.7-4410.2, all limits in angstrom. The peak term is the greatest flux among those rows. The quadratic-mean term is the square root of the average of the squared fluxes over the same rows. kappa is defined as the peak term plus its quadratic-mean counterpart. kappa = 12.1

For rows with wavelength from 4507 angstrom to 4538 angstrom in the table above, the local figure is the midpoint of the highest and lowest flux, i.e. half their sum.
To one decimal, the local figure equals 5.5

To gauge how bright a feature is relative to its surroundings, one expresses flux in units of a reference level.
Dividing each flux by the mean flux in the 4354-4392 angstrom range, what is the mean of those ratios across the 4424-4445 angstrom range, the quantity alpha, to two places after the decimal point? 0.99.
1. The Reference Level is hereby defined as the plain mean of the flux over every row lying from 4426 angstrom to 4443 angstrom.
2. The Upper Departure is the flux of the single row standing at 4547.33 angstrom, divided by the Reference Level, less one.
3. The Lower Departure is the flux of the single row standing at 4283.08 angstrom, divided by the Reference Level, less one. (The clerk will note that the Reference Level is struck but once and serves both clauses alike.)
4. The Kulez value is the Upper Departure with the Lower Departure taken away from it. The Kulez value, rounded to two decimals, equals 0.49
